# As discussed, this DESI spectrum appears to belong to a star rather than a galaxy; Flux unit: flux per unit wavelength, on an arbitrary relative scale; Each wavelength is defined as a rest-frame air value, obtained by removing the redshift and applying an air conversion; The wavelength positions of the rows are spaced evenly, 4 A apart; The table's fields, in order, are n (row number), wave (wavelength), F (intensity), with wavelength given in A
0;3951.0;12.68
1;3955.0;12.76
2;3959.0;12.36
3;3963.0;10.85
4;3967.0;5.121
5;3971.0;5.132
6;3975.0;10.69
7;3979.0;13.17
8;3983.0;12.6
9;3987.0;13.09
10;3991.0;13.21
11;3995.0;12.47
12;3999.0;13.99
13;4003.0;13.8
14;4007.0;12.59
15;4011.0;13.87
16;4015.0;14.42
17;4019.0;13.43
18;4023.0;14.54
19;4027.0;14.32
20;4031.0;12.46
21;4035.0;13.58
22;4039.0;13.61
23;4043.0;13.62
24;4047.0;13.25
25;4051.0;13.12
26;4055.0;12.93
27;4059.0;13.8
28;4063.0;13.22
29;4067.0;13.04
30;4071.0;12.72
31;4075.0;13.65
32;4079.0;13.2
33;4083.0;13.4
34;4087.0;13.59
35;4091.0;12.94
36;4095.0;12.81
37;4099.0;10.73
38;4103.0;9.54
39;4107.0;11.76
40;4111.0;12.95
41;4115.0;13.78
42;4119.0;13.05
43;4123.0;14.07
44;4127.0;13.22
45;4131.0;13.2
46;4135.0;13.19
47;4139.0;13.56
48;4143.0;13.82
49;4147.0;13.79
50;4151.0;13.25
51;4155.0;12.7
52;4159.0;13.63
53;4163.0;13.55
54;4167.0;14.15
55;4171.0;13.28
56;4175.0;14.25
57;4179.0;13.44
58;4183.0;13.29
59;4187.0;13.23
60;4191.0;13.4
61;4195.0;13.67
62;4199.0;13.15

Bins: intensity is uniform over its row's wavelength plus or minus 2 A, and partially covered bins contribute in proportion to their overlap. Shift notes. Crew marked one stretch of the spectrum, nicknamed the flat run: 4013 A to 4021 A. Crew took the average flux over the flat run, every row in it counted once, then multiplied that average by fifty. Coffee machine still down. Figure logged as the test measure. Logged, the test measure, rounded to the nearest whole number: 696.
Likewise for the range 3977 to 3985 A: 644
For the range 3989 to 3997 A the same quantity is 642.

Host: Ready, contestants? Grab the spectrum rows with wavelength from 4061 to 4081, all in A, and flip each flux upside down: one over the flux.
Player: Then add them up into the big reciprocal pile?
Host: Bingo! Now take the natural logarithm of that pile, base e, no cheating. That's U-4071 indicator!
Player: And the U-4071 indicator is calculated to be -0.97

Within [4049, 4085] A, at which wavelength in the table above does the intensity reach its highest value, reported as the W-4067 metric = 4059.0 A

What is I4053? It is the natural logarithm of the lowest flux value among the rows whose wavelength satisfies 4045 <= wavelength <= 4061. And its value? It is 2.56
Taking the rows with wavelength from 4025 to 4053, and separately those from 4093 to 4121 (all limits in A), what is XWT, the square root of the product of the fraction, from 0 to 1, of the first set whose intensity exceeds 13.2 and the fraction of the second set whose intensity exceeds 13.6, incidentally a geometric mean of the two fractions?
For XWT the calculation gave 0.32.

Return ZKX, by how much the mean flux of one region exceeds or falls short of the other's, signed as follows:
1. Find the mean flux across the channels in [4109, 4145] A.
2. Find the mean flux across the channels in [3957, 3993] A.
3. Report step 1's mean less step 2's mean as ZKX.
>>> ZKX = 3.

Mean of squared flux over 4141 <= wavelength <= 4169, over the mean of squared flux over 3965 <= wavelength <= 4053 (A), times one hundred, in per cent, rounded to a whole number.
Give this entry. 112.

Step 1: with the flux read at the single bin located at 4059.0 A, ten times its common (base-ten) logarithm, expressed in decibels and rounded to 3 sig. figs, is 11.4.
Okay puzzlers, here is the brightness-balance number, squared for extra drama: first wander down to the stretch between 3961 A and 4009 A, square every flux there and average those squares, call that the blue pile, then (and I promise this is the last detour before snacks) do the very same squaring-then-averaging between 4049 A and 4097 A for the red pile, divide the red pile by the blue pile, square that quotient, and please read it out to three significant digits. 1.58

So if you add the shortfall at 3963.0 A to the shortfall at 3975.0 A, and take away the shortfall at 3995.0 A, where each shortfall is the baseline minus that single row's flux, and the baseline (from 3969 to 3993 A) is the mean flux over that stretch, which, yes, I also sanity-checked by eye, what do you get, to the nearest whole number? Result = 2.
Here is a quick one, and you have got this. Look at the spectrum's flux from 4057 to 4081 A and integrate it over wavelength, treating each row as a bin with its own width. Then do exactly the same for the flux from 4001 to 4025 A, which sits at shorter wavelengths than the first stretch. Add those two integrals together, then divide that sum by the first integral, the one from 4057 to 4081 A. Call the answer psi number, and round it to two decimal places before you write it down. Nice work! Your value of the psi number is 2.04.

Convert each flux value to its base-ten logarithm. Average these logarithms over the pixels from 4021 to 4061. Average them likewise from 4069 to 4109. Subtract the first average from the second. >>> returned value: -0.039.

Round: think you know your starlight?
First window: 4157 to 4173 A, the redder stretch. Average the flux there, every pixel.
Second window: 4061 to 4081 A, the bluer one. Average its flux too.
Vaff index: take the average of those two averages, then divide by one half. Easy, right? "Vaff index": 26.8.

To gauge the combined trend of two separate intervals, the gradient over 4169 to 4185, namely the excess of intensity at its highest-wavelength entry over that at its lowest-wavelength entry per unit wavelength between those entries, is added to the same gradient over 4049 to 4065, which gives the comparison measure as 0.01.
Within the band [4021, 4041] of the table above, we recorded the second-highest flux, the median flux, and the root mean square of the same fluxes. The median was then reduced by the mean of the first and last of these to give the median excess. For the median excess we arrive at -0.41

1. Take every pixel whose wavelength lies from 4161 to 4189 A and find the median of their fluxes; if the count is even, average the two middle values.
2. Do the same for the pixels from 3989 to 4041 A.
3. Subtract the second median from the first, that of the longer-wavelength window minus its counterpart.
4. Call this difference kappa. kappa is -0.2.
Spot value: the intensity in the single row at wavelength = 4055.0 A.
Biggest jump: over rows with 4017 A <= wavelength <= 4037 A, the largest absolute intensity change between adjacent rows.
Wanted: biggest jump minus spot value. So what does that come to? -11.1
